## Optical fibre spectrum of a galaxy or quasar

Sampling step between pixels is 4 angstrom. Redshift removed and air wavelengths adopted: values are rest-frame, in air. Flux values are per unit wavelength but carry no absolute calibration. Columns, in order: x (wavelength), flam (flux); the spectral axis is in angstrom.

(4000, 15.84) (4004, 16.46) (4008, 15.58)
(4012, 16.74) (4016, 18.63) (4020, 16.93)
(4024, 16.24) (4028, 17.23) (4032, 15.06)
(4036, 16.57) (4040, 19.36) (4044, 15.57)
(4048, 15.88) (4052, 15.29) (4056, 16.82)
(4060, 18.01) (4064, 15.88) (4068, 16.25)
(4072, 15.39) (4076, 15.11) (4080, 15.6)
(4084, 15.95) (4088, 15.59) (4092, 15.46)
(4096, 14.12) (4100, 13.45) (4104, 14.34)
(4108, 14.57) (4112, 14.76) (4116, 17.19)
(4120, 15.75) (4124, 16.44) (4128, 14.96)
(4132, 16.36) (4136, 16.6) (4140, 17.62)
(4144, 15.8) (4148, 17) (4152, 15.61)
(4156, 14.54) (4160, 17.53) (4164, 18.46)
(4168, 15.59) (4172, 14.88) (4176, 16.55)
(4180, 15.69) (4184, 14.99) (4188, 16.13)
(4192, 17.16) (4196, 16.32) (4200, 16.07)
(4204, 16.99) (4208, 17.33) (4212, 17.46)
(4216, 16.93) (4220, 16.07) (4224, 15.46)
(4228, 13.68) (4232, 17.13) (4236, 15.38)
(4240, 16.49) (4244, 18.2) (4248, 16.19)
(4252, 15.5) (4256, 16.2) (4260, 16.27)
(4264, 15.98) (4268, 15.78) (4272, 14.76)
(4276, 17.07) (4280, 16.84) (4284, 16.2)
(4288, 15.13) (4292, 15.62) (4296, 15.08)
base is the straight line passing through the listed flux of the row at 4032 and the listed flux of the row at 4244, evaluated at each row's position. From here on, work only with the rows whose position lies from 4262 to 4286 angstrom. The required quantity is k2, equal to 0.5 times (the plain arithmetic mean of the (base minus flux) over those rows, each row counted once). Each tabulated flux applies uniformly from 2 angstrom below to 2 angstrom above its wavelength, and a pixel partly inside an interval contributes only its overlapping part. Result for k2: 1.3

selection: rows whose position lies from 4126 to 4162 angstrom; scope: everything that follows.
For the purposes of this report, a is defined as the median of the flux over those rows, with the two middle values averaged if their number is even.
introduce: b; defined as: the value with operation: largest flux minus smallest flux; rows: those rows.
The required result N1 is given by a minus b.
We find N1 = 13.3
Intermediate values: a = 16.4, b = 3.1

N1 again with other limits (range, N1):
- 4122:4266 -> 11.5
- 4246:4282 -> 13.9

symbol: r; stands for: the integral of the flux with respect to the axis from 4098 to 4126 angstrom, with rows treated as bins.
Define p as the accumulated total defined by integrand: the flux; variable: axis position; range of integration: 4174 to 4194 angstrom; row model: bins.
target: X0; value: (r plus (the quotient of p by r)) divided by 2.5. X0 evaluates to 171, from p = 322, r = 426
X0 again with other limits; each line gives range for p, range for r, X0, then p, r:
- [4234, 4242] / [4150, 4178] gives 181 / 127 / 453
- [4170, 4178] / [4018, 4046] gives 187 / 126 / 468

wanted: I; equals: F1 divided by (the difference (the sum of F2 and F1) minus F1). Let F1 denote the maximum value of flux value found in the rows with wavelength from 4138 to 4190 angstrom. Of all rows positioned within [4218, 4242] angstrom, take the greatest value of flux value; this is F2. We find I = 1.08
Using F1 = 18.46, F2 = 17.13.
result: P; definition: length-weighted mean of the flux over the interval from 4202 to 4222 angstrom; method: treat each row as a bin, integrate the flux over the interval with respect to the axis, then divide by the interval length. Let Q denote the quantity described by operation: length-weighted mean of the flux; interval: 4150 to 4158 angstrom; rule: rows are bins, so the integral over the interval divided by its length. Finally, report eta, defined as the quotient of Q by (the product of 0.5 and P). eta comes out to 1.78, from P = 17.0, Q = 15.1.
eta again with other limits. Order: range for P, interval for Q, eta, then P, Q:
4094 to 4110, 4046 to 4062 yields 2.34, 14.1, 16.5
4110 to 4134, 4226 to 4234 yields 1.94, 15.9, 15.4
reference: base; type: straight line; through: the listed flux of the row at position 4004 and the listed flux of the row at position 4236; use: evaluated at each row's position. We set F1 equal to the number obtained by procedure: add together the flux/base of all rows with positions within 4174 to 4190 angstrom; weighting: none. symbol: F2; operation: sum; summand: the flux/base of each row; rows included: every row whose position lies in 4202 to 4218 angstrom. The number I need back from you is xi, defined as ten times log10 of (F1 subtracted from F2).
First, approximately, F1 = 4.05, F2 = 4.43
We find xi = -4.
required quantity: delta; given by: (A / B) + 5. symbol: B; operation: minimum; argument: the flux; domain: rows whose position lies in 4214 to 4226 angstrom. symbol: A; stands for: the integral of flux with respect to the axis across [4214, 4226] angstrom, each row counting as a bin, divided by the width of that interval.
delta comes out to 6.04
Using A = 16.2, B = 15.46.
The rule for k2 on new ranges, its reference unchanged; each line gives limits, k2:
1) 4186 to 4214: 0.4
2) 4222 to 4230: 1.7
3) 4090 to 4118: 0.6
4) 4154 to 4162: 0.4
